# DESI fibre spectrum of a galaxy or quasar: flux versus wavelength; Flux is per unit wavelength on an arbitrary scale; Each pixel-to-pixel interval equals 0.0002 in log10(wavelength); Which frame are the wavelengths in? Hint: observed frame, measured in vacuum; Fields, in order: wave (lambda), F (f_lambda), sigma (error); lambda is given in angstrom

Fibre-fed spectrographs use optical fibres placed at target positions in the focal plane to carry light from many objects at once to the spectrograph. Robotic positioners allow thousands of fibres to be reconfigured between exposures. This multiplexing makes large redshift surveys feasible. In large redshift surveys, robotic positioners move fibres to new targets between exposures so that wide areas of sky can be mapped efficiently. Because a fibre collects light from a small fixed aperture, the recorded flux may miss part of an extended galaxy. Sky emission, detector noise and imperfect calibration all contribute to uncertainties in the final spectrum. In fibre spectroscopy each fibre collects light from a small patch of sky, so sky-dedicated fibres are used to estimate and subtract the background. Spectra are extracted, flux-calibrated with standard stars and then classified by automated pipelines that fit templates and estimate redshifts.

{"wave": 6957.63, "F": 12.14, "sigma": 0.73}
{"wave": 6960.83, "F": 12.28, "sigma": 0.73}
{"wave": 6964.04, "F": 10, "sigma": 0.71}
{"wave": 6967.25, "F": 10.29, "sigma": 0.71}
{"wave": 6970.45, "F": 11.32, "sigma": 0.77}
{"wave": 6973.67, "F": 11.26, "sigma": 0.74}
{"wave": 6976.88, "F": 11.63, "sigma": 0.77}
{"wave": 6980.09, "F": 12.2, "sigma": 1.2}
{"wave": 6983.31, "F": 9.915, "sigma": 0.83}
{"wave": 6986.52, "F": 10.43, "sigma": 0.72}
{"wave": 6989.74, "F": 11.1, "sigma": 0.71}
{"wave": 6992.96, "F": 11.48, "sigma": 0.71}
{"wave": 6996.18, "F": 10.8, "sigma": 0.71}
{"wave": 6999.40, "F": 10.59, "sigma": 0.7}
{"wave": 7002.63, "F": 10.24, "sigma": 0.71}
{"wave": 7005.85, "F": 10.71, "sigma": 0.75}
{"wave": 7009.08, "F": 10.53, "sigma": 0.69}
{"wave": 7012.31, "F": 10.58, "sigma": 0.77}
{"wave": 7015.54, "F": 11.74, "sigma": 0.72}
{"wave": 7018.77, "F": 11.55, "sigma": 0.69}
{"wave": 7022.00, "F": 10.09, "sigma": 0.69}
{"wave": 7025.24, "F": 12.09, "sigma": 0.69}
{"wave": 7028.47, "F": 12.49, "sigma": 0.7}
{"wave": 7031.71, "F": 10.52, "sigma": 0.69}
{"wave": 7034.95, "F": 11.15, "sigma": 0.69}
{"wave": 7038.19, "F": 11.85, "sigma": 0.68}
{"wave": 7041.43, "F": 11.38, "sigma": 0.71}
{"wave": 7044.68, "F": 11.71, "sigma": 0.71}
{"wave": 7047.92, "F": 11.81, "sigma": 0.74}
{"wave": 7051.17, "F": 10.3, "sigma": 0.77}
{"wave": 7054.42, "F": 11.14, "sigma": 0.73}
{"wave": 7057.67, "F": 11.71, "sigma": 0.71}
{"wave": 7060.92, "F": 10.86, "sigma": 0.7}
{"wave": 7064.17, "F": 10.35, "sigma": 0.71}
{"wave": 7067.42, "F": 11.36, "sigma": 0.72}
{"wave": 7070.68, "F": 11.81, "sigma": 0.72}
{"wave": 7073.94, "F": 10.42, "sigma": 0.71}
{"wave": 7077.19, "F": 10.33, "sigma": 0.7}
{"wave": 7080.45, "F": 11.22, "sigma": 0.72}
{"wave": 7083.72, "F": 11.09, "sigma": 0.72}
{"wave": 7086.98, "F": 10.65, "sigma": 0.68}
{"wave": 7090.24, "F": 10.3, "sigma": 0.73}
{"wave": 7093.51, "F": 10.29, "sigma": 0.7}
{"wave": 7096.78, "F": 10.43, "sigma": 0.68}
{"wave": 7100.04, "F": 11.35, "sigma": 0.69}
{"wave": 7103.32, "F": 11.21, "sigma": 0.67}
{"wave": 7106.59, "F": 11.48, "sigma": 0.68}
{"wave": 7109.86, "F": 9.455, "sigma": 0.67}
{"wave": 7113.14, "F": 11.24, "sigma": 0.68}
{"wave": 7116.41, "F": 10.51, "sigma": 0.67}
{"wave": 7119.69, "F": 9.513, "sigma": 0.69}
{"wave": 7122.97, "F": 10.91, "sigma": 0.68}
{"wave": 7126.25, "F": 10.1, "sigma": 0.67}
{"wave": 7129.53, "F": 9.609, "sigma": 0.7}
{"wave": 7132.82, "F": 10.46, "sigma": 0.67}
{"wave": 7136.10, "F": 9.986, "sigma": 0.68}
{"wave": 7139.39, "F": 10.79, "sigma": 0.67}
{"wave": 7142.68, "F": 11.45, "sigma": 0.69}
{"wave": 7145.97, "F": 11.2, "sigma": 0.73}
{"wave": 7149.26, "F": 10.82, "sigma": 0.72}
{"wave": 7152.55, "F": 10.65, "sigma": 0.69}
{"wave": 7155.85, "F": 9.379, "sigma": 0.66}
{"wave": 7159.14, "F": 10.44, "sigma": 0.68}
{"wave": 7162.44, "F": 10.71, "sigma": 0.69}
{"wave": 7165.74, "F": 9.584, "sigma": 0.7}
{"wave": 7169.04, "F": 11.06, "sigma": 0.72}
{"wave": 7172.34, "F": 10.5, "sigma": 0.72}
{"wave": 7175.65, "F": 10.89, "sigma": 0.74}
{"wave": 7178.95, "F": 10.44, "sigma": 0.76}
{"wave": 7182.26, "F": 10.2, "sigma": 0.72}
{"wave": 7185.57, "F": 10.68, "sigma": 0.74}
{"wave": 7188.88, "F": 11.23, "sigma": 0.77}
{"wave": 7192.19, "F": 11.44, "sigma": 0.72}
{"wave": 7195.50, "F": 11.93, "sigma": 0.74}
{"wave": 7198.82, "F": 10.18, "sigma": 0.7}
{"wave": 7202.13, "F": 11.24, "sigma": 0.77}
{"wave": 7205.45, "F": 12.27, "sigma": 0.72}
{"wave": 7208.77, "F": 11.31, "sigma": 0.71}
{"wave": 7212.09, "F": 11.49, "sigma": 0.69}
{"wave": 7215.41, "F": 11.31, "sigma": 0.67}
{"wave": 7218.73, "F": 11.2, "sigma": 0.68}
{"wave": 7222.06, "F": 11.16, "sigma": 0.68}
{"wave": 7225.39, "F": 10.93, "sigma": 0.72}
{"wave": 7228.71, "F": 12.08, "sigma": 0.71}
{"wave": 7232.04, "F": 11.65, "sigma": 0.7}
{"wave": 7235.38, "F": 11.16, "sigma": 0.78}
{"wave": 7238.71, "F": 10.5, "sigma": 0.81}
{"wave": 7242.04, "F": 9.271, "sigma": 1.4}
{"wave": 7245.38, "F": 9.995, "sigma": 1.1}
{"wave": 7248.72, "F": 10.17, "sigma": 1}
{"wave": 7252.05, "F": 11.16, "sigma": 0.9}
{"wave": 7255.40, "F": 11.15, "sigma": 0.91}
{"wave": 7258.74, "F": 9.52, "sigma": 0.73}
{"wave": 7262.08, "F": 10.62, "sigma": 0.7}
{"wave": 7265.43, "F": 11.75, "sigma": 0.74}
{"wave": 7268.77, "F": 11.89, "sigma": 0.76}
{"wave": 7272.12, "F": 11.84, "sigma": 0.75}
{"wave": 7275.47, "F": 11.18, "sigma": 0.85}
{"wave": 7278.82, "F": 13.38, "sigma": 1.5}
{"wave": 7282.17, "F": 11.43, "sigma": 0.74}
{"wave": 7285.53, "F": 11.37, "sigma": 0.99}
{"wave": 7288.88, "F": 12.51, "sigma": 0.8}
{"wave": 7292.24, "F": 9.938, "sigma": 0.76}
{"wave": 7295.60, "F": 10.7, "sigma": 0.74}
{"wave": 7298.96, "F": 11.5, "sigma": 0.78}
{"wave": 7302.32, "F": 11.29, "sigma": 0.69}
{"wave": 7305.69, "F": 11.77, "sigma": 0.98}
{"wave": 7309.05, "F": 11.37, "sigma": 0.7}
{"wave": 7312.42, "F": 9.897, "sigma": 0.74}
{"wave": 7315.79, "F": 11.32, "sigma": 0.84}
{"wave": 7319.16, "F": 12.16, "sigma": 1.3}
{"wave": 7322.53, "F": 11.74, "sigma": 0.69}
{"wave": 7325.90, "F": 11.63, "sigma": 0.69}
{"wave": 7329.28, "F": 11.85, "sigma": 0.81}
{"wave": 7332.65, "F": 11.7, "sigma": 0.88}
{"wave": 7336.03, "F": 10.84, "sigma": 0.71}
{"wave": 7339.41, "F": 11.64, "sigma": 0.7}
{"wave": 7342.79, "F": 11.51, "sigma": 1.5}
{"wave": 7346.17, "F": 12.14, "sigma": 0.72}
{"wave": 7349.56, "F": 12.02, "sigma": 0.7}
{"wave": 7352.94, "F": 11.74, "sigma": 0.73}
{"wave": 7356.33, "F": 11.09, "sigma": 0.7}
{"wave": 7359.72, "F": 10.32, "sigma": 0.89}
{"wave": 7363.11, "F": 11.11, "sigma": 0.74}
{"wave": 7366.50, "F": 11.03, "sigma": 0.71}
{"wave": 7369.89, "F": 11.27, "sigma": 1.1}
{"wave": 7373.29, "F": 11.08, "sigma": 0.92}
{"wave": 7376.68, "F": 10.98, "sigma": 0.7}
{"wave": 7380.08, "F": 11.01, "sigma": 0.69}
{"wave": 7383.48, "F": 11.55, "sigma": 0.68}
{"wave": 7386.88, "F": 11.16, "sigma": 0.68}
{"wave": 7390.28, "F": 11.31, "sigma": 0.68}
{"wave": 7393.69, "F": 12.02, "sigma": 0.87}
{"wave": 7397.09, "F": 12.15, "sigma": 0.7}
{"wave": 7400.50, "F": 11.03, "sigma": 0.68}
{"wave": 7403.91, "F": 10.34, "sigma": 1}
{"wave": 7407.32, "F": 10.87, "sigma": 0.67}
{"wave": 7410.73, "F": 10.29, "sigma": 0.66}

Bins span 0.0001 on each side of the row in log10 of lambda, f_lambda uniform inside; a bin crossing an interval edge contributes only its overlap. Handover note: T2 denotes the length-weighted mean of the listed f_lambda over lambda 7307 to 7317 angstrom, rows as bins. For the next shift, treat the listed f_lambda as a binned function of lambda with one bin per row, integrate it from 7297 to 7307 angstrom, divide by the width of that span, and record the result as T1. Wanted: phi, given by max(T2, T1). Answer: 11.48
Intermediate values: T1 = 11.5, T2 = 10.9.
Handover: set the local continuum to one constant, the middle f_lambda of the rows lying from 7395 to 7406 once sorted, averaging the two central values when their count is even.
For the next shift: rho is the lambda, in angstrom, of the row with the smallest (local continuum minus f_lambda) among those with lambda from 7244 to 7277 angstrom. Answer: 7268.77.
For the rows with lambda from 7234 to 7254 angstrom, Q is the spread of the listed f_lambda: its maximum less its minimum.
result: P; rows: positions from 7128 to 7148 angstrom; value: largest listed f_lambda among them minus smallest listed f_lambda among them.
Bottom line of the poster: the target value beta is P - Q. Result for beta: 0.0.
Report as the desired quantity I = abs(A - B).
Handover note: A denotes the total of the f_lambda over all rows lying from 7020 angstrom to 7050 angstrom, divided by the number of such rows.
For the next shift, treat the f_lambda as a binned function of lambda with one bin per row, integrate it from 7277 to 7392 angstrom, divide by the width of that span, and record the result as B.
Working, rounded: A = 11.5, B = 11.39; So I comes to 0.06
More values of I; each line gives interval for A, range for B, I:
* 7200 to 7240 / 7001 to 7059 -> 0.16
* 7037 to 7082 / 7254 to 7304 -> 0.18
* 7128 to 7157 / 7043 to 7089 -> 0.56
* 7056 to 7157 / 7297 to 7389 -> 0.68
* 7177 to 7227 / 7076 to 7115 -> 0.38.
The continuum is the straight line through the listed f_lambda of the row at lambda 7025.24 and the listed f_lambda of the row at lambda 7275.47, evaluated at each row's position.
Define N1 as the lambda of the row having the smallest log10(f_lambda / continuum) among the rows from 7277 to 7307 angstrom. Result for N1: 7292.24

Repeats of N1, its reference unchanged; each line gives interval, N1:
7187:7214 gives 7198.82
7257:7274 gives 7258.74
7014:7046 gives 7022.00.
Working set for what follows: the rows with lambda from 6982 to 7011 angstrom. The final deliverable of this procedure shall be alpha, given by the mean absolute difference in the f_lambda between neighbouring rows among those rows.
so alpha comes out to 0.43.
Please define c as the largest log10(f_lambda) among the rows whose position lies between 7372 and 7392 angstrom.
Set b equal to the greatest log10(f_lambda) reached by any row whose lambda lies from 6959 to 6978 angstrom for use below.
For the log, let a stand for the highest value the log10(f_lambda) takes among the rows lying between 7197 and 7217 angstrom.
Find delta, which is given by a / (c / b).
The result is 1.116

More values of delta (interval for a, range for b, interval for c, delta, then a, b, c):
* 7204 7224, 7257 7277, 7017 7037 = 1.068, 1.09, 1.08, 1.10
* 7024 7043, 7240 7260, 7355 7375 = 1.092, 1.10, 1.05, 1.05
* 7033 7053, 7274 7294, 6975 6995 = 1.113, 1.07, 1.13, 1.09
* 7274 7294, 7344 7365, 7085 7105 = 1.158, 1.13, 1.08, 1.05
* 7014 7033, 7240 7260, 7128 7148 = 1.085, 1.10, 1.05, 1.06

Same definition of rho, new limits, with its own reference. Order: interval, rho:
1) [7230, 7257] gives 7232.04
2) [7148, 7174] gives 7169.04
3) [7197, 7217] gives 7205.45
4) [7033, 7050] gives 7038.19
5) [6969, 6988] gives 6980.09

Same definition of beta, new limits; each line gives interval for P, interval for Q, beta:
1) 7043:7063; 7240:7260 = -0.4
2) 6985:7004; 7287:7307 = -1.3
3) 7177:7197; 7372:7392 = 1.2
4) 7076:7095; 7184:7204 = -0.8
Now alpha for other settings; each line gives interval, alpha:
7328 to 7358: 0.45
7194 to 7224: 0.66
